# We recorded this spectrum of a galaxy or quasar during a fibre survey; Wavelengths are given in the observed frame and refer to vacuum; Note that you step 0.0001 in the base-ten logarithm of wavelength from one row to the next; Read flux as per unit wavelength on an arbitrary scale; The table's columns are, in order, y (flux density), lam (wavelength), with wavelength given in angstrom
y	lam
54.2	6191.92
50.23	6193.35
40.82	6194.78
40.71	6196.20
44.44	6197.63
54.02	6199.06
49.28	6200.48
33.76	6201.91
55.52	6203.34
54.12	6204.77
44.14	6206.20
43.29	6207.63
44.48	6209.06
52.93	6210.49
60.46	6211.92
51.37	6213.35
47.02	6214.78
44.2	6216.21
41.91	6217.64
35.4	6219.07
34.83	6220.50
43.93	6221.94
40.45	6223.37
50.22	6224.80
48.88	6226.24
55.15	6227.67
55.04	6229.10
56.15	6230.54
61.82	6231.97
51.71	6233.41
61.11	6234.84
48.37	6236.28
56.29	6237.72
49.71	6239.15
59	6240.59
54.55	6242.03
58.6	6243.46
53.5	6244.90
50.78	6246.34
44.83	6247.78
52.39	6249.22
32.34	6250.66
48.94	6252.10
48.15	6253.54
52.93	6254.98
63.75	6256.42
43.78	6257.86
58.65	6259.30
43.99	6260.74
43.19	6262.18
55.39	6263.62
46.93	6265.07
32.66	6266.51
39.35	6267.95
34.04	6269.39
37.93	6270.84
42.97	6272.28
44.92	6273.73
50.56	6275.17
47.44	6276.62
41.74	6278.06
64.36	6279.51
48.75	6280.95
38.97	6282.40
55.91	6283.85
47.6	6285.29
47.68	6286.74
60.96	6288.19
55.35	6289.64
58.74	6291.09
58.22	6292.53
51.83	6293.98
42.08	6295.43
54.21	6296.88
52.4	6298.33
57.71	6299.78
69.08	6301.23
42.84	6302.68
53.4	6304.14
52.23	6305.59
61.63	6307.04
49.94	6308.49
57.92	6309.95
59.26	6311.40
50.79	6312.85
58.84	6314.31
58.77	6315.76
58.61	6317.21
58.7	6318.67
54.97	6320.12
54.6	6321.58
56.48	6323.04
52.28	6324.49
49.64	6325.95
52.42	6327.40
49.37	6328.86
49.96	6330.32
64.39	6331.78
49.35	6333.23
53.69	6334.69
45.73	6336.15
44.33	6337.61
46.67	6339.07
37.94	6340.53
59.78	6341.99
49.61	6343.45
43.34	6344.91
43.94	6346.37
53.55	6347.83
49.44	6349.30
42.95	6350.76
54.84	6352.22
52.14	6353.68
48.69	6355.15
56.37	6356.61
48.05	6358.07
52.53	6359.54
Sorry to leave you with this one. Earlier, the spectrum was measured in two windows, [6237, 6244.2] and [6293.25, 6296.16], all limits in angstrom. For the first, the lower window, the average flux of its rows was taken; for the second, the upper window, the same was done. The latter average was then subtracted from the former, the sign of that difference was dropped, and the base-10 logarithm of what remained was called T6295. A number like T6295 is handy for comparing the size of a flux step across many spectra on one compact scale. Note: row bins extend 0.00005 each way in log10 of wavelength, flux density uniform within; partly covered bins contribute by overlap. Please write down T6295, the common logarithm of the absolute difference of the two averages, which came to 0.94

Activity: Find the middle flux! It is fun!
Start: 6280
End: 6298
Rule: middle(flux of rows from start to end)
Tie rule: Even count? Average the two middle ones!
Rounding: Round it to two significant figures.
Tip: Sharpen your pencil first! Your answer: 53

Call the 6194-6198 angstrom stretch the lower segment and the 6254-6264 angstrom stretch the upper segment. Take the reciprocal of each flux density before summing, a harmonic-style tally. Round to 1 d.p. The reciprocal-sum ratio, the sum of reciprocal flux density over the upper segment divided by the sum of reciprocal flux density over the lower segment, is 1.9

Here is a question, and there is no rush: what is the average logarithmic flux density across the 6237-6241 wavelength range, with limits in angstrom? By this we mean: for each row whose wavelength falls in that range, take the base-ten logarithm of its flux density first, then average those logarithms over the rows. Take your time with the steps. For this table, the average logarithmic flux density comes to 1.74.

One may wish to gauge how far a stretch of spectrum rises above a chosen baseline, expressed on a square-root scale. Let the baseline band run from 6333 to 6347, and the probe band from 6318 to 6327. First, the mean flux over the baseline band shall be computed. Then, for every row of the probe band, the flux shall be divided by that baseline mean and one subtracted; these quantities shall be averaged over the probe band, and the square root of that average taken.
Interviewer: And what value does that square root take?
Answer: 0.38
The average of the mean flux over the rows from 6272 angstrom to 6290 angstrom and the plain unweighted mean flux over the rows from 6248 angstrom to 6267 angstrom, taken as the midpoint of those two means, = 49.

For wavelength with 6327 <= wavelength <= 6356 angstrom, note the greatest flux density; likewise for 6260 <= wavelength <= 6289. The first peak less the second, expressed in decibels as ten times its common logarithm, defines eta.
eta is -15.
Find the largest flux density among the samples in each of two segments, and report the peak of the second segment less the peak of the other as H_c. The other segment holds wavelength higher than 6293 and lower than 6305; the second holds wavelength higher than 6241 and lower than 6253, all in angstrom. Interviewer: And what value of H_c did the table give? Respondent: -10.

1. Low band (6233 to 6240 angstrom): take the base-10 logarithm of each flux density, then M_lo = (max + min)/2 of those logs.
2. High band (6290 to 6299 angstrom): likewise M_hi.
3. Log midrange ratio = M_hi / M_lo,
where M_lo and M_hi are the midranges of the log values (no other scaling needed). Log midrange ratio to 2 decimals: 0.98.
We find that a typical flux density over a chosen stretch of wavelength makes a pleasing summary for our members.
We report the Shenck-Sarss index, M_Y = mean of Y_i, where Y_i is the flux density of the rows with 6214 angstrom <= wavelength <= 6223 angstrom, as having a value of 41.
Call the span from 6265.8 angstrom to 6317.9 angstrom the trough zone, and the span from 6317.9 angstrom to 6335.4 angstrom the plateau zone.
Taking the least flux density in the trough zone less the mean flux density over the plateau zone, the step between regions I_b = -21.2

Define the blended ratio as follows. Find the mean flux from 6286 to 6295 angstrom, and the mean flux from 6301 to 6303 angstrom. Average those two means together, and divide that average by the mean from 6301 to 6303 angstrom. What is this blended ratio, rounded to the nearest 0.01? 1.00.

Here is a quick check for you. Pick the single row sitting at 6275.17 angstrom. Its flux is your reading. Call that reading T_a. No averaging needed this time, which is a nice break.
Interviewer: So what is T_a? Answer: 50.56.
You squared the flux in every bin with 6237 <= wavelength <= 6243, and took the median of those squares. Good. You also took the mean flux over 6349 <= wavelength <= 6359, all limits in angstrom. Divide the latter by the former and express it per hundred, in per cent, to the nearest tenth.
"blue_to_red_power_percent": 1.6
